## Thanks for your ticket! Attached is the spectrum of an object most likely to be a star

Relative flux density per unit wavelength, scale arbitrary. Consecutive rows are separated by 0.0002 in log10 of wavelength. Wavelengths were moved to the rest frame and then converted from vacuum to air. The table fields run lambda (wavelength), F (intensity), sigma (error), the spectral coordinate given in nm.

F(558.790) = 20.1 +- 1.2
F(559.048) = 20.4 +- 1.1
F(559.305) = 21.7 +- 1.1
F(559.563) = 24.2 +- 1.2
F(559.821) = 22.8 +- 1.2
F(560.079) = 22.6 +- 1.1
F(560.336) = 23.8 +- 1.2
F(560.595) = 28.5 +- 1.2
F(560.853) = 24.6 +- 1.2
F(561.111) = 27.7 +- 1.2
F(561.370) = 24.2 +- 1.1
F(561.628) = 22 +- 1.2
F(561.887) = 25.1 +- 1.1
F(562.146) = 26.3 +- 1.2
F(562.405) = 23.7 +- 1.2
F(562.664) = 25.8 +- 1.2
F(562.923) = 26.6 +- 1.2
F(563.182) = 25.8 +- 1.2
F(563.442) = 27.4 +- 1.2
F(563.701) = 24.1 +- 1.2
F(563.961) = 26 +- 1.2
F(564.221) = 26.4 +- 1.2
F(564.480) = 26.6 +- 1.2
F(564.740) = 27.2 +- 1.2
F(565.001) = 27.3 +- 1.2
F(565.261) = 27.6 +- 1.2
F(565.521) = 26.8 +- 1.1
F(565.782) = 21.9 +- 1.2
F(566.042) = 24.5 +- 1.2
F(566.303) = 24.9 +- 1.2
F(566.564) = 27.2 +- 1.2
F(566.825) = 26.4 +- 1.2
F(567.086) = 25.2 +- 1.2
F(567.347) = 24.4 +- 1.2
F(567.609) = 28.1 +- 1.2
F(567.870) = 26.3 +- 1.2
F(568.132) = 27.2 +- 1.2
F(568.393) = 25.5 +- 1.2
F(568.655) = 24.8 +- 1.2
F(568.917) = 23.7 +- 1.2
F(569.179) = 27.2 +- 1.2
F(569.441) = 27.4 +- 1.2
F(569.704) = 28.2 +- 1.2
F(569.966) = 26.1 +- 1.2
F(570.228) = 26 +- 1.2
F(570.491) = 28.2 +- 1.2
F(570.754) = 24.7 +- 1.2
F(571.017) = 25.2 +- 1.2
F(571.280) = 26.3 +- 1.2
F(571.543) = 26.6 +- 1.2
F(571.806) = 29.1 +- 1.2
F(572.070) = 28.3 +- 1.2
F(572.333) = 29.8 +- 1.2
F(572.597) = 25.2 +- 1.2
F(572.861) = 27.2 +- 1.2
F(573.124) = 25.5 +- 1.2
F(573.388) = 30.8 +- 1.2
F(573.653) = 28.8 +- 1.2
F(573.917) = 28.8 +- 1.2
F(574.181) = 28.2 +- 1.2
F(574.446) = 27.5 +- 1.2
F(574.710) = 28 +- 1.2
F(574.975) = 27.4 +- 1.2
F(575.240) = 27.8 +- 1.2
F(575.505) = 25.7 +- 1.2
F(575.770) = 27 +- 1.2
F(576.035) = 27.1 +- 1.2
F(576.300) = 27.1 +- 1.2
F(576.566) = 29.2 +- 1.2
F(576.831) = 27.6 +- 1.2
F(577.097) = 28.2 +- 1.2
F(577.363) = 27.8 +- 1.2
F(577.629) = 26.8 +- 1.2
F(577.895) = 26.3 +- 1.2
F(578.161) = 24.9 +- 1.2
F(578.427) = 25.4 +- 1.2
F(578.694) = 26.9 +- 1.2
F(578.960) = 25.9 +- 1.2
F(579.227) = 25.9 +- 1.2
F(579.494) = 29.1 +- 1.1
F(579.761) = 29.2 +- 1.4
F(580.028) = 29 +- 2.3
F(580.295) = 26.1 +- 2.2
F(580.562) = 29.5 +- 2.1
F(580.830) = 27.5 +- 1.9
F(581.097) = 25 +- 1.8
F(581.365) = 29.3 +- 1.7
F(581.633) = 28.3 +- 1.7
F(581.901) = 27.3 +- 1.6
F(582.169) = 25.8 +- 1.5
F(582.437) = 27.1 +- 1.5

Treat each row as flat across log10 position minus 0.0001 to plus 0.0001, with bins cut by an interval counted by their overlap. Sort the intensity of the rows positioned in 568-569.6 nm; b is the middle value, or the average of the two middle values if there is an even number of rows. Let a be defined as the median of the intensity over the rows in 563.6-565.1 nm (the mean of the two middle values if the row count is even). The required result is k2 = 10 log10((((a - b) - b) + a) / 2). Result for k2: -8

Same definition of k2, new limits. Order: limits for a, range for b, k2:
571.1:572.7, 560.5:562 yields 4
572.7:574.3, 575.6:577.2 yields 1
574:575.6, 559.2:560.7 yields 6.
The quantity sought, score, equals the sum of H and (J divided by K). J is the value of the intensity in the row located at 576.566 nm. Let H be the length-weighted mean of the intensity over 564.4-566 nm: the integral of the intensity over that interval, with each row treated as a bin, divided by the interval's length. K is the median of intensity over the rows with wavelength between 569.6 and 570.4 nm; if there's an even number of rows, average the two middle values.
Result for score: 27.2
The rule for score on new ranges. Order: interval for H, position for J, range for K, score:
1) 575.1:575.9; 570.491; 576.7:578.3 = 27.9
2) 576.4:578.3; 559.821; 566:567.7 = 28.2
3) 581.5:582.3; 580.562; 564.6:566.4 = 28.2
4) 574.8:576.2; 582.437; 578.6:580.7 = 28.0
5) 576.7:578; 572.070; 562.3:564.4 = 28.4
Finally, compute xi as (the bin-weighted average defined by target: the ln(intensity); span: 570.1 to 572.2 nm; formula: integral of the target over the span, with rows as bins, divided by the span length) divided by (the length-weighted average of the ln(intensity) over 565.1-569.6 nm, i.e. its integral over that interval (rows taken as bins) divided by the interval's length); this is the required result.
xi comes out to 1.01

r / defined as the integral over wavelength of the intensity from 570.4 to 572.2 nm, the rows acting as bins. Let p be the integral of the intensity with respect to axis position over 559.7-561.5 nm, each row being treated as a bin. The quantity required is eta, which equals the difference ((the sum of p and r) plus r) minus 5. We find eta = 137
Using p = 45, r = 48.4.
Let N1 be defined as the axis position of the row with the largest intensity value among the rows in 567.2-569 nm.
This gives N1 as 567.609 nm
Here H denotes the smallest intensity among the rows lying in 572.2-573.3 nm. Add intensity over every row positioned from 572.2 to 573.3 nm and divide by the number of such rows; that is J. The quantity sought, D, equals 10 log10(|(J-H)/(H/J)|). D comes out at 2.7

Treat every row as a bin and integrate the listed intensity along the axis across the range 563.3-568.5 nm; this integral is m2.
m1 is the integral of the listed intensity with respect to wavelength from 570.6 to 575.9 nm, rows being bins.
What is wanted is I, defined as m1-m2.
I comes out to 10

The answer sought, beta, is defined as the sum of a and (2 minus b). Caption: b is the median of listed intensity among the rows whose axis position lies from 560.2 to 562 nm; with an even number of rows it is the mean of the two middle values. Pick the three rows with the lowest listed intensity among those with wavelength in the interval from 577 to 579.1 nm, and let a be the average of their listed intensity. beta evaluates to 2.8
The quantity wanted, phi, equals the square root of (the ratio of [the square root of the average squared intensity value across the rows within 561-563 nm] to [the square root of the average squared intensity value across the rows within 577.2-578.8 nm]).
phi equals 0.98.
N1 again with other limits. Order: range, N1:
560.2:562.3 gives 560.595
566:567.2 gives 566.564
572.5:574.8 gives 573.388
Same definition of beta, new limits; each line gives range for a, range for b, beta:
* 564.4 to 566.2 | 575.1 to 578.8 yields -0.7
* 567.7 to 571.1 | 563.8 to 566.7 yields -0.2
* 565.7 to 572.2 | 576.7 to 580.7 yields -1.6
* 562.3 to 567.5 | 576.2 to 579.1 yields -1.7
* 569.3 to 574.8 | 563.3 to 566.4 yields 0.5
